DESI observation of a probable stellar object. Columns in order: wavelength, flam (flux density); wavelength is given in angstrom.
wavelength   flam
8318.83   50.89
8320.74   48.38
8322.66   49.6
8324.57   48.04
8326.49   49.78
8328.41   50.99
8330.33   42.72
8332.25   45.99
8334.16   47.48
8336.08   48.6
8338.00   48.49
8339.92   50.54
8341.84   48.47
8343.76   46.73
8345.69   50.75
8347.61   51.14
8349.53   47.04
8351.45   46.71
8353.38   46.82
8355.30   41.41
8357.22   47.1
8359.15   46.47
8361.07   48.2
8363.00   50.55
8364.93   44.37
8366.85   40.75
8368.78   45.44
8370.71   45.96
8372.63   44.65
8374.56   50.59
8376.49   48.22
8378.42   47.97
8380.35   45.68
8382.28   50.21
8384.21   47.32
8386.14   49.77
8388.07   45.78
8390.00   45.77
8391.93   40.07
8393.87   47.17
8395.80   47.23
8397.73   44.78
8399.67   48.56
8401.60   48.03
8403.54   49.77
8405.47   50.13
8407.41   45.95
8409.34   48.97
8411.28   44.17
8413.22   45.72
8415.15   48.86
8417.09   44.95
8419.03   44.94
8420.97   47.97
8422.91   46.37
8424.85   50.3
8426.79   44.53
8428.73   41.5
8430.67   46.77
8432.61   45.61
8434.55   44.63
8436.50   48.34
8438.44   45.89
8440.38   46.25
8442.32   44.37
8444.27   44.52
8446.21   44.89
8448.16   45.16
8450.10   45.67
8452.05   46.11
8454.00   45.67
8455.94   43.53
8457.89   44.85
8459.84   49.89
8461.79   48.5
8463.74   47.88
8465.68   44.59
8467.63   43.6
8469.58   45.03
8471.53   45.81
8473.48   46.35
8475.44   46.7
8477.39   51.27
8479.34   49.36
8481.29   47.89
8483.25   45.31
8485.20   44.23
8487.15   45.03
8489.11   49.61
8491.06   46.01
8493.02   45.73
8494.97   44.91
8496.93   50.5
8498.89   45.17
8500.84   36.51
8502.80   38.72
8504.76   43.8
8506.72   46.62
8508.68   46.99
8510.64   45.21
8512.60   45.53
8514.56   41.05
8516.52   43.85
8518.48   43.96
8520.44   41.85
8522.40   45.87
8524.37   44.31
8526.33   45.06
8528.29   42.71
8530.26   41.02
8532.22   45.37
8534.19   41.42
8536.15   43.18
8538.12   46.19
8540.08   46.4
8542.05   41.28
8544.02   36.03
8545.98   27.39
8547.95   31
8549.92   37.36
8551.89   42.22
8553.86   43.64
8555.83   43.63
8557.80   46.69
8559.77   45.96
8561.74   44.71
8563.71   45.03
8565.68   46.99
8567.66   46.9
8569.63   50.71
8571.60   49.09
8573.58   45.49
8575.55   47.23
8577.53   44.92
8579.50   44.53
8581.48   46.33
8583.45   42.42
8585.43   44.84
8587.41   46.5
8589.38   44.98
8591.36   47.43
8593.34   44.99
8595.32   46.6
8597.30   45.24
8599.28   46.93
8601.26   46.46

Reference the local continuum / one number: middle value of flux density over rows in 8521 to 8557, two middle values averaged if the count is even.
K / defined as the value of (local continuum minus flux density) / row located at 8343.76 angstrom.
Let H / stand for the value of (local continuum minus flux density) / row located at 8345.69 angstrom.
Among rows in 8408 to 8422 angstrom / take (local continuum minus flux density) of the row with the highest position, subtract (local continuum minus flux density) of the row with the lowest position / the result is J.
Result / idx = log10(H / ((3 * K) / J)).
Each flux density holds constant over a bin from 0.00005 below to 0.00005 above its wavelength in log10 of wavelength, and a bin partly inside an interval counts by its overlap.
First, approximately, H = -7.8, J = 1.00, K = -3.8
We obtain -0.2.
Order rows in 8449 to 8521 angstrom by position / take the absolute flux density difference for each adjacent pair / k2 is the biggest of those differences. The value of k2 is 8.7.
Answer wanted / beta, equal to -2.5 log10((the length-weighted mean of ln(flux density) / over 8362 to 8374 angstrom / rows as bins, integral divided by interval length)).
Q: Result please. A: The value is -1.453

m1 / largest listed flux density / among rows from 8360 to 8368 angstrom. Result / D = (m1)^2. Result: 2555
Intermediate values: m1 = 50.55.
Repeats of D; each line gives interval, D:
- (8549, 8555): 1904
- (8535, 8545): 2153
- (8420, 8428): 2530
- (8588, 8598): 2250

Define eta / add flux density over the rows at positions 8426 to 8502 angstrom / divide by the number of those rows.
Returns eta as 45.9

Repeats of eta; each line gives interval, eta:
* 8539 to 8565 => 40.9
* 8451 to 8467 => 46.4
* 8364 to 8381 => 46.0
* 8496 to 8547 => 42.9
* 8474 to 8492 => 47.3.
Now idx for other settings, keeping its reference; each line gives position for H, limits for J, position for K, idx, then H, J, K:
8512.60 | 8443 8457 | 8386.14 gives -0.9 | -2.6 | 0.99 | -6.8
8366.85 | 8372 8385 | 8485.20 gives 0.2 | 2.2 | -2.67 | -1.3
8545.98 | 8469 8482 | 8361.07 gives 0.5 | 15.6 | -2.86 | -5.3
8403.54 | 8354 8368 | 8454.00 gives -0.3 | -6.8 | 0.66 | -2.7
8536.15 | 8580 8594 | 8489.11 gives -1.8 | -0.2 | 1.34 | -6.7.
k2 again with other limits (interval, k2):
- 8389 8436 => 7.1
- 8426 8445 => 5.3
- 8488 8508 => 8.7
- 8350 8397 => 7.1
